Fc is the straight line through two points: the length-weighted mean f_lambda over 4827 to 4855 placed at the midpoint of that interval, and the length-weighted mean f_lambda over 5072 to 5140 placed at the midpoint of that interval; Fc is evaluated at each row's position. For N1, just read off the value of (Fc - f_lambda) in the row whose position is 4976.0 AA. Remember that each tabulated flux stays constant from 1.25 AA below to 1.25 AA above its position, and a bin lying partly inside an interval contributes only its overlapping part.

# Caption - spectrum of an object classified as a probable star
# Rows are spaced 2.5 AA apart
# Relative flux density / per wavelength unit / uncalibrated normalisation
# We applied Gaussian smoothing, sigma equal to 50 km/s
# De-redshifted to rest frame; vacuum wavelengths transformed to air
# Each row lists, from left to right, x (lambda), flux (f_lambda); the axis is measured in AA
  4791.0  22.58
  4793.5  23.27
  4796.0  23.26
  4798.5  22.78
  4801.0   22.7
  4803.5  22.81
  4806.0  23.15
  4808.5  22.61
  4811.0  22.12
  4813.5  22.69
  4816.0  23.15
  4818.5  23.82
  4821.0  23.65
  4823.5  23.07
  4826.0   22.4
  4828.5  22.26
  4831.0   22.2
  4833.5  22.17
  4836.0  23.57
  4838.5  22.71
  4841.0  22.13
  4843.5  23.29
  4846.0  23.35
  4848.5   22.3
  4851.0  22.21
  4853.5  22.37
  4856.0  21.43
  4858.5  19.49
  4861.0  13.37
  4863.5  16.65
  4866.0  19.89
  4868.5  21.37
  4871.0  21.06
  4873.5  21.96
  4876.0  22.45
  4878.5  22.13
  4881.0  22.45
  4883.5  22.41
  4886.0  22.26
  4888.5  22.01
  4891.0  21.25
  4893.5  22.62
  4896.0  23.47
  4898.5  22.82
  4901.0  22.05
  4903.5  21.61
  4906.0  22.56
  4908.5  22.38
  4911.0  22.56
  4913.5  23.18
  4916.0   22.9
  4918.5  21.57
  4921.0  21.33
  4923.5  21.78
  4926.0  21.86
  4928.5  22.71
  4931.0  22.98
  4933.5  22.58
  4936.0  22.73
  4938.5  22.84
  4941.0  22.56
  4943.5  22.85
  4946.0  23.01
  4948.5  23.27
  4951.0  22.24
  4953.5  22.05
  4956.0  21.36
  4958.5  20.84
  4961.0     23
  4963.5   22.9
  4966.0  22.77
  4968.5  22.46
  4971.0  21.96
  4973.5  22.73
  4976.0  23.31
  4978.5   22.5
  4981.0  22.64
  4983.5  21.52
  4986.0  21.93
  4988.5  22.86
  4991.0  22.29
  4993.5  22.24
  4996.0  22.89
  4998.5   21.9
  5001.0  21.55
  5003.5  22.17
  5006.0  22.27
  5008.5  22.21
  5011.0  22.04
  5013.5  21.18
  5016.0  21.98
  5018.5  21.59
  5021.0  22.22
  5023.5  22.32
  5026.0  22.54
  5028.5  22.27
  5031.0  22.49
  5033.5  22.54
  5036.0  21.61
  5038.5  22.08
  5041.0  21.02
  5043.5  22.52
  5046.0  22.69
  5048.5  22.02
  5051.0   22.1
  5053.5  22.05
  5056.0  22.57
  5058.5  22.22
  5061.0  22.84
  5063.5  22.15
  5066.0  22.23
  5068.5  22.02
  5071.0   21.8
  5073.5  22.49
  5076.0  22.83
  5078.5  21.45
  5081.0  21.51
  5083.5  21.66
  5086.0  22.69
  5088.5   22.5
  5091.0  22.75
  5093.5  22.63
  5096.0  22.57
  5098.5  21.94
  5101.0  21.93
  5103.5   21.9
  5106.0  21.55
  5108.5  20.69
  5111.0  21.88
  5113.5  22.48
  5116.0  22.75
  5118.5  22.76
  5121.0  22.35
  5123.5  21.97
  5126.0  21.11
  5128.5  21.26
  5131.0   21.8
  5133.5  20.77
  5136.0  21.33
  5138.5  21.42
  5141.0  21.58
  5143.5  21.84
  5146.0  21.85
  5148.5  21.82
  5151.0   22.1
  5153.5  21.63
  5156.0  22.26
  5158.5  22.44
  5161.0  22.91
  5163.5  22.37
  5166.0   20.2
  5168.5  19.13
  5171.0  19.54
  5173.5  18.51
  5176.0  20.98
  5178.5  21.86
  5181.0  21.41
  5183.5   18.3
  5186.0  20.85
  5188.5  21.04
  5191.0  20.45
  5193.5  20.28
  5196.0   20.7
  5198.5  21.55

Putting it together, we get -1.04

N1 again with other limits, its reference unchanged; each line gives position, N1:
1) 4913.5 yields -0.77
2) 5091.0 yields -0.75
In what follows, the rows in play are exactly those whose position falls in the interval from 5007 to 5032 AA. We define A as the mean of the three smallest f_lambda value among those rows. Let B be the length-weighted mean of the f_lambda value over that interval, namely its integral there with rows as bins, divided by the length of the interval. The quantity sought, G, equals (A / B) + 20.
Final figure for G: 21.0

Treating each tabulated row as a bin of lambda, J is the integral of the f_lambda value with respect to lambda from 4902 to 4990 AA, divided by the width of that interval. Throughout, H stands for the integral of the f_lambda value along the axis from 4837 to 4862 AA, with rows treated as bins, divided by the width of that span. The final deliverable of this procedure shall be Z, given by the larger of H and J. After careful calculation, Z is 22.4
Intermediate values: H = 21.37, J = 22.4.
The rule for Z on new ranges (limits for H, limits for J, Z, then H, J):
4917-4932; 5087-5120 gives 22.2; 22.04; 22.2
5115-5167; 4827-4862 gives 21.8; 21.84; 21.7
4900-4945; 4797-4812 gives 22.7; 22.40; 22.7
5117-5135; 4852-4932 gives 21.7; 21.73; 21.6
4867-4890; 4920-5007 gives 22.4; 21.98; 22.4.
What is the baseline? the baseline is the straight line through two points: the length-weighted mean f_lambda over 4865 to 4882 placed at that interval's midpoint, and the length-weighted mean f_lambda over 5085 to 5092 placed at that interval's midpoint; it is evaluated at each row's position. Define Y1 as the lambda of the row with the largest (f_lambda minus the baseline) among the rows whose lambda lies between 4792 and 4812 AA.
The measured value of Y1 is 4793.5 AA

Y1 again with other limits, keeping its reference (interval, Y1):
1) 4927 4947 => 4931.0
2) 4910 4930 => 4913.5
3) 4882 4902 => 4896.0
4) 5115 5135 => 5116.0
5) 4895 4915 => 4896.0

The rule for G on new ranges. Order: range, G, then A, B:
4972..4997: 21.0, 21.9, 22.5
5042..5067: 21.0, 22.1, 22.3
